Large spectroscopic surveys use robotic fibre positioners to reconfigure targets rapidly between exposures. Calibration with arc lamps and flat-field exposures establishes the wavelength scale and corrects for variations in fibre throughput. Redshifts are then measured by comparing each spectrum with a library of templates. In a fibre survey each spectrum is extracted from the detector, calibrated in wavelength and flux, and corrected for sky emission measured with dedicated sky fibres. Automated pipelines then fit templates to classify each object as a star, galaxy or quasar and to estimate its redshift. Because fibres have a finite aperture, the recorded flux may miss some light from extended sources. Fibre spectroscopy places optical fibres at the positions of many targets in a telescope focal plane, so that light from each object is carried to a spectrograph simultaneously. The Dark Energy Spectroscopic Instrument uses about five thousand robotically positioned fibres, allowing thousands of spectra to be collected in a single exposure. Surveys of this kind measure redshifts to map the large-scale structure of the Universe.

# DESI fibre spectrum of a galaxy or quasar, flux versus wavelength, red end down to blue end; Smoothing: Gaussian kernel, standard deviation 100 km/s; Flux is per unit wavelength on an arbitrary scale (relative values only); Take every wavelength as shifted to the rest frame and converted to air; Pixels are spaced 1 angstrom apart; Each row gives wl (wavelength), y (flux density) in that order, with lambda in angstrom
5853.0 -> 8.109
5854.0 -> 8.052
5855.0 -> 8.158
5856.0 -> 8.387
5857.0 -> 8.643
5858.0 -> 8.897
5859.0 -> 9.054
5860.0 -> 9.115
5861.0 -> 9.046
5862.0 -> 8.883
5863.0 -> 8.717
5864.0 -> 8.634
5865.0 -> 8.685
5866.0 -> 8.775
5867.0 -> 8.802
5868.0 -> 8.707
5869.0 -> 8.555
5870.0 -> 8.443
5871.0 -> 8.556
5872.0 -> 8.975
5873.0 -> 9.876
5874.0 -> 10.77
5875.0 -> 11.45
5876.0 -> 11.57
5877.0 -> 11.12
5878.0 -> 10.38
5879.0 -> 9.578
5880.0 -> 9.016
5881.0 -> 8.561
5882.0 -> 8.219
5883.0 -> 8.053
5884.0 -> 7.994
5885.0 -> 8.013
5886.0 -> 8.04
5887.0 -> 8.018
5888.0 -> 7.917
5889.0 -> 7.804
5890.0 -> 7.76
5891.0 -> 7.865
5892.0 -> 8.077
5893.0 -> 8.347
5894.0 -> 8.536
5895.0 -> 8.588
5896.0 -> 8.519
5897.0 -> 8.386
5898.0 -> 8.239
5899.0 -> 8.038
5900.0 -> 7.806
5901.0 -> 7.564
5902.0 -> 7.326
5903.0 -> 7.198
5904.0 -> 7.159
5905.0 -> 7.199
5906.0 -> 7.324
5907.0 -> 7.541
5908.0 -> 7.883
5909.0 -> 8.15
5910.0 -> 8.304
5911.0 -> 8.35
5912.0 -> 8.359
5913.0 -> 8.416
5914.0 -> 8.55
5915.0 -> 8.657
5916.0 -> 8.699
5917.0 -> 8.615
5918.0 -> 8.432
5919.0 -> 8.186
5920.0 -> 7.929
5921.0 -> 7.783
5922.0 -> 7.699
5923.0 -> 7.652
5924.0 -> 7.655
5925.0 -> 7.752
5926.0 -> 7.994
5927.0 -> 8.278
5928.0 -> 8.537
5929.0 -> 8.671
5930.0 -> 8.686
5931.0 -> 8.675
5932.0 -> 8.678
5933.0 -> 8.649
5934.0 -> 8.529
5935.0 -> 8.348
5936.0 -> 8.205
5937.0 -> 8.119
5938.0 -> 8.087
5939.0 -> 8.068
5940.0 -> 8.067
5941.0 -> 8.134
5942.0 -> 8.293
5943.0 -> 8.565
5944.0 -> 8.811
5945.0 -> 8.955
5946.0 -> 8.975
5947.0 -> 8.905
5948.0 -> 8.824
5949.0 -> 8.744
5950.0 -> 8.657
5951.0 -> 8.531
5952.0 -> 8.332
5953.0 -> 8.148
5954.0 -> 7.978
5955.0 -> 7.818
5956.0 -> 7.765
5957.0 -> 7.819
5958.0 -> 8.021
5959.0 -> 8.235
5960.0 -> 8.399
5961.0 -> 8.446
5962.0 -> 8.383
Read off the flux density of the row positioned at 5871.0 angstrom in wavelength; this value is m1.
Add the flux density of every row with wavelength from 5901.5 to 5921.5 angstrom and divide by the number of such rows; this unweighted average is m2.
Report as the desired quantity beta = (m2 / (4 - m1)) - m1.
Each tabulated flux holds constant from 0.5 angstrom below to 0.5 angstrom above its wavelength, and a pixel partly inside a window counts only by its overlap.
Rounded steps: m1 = 8.556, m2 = 8.0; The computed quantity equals -10.3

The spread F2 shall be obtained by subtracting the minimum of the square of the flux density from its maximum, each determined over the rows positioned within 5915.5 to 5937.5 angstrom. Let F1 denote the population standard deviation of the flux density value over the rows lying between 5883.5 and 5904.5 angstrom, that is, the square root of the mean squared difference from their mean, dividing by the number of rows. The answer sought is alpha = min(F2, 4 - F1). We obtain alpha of 3.60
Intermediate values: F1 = 0.400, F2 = 17.1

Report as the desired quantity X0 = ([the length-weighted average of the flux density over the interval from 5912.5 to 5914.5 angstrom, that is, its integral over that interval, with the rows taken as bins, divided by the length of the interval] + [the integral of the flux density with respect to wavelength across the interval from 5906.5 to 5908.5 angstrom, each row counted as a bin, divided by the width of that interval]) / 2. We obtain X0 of 8.1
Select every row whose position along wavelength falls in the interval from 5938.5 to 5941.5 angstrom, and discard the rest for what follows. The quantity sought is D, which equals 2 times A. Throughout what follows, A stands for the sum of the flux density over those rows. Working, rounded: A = 24.3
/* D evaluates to 48.5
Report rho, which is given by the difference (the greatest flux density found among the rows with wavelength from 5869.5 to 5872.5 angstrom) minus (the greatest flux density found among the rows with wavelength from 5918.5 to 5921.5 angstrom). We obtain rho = 0.8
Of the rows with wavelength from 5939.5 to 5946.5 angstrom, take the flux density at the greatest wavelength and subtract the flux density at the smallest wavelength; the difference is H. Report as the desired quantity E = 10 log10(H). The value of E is 0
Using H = 0.91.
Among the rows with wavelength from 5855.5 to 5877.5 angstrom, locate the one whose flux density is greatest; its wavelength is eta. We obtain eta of 5876.0 angstrom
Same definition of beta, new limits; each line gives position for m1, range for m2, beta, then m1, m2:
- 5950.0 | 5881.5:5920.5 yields -10.4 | 8.657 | 8.1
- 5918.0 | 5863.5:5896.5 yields -10.4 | 8.432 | 8.9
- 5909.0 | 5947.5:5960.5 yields -10.1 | 8.15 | 8.3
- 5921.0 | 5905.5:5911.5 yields -9.9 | 7.783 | 7.9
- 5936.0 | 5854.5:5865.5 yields -10.3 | 8.205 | 8.7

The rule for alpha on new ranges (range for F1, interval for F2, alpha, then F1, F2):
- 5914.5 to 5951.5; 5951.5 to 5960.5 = 3.62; 0.383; 10.2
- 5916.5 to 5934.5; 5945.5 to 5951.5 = 3.60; 0.399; 7.8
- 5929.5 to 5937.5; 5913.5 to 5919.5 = 3.78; 0.216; 8.7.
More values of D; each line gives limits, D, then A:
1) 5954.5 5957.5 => 46.8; 23.4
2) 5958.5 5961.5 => 50.2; 25.1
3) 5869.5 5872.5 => 51.9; 26.0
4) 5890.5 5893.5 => 48.6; 24.3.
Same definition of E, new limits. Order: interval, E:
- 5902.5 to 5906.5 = -9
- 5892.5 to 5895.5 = -6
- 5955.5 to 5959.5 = -3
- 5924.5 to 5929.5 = 0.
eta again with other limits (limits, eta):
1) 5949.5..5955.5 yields 5950.0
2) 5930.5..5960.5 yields 5946.0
